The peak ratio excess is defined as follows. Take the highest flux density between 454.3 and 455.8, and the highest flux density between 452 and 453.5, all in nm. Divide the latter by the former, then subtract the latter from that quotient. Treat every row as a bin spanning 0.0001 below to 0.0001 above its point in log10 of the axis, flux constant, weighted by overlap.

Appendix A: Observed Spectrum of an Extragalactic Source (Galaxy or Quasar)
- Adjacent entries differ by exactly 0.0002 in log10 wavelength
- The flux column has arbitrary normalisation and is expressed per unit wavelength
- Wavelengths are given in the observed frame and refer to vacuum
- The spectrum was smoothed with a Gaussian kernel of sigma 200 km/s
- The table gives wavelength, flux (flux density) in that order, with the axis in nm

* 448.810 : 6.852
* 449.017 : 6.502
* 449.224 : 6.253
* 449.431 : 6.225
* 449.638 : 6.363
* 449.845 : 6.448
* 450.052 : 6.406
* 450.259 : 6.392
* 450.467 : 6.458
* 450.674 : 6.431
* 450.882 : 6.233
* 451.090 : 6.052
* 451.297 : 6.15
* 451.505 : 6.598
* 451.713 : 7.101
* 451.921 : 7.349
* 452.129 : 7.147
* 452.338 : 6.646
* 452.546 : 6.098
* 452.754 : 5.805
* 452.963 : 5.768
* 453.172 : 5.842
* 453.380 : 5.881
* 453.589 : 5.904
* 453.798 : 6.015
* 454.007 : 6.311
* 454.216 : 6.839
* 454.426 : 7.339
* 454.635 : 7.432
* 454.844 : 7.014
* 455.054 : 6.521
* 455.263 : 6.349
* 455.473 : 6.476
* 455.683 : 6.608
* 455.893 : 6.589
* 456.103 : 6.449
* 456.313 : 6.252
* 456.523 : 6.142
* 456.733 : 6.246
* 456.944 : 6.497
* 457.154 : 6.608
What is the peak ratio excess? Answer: -6.19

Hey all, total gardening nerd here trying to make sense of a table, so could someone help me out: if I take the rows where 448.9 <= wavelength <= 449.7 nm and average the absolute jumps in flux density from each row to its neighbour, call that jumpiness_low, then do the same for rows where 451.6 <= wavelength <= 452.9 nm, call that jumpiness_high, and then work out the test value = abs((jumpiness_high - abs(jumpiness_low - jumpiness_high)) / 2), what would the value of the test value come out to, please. 0.069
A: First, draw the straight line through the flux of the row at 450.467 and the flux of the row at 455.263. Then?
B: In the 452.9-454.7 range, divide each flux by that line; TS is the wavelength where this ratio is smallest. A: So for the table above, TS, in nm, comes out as 452.963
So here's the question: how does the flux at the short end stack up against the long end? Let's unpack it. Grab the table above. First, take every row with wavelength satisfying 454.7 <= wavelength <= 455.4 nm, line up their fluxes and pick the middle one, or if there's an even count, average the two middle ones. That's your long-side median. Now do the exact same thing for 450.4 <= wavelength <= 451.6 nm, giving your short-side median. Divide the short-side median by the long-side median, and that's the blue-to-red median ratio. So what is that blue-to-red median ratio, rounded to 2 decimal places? 0.97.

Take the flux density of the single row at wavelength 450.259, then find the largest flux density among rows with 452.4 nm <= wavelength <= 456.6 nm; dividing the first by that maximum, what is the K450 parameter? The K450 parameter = 0.860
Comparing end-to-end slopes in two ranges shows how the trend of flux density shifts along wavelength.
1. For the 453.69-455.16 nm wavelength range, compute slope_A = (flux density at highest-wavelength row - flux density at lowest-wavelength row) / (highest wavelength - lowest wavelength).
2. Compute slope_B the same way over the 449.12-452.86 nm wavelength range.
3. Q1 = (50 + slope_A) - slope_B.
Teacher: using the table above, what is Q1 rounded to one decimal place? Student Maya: 50.5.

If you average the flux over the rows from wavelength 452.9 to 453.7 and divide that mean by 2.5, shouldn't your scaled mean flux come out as 2.34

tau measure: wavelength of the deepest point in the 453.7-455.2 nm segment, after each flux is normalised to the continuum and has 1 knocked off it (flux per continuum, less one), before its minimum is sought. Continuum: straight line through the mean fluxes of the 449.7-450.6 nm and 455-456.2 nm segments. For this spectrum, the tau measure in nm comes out 453.798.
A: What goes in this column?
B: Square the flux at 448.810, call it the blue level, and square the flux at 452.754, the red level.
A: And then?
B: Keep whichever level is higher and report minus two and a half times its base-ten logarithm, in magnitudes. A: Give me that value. -4.18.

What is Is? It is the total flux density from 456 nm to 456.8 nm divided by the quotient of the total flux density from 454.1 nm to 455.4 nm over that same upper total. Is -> 15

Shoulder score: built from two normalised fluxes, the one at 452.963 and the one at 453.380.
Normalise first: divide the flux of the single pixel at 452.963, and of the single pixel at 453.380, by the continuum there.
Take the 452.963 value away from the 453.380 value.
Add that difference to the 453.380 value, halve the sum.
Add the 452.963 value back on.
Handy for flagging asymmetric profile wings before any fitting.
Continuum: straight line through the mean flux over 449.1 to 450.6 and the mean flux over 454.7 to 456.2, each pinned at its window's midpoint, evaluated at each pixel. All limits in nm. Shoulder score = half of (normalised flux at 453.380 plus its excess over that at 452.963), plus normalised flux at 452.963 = 1.35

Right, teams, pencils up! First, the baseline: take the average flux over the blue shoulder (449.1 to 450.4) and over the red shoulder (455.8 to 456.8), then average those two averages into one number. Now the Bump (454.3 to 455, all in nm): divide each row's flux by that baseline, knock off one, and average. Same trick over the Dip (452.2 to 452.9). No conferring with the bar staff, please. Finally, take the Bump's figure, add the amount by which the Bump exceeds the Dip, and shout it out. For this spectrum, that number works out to 0.3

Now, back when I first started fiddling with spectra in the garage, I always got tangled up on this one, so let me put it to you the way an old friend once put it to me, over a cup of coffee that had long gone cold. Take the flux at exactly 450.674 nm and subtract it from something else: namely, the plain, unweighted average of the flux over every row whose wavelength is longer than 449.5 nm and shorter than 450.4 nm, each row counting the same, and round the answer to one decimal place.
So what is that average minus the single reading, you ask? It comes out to 0.0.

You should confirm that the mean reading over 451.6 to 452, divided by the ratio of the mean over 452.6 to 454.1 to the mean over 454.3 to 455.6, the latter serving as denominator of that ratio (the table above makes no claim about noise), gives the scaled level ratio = 8.3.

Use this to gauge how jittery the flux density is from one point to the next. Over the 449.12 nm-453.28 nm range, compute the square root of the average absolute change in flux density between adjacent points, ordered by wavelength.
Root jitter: 0.44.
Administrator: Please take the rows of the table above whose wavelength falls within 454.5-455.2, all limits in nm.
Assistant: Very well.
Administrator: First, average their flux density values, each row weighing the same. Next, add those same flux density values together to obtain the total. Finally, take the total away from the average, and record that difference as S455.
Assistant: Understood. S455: -14.0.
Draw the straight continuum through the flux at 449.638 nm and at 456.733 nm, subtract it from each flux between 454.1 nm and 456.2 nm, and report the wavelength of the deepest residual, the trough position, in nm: 455.263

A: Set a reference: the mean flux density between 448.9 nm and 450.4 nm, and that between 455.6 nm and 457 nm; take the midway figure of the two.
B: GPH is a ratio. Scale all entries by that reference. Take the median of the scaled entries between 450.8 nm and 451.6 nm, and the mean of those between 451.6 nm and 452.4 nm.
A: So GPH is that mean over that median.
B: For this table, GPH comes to 1.14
